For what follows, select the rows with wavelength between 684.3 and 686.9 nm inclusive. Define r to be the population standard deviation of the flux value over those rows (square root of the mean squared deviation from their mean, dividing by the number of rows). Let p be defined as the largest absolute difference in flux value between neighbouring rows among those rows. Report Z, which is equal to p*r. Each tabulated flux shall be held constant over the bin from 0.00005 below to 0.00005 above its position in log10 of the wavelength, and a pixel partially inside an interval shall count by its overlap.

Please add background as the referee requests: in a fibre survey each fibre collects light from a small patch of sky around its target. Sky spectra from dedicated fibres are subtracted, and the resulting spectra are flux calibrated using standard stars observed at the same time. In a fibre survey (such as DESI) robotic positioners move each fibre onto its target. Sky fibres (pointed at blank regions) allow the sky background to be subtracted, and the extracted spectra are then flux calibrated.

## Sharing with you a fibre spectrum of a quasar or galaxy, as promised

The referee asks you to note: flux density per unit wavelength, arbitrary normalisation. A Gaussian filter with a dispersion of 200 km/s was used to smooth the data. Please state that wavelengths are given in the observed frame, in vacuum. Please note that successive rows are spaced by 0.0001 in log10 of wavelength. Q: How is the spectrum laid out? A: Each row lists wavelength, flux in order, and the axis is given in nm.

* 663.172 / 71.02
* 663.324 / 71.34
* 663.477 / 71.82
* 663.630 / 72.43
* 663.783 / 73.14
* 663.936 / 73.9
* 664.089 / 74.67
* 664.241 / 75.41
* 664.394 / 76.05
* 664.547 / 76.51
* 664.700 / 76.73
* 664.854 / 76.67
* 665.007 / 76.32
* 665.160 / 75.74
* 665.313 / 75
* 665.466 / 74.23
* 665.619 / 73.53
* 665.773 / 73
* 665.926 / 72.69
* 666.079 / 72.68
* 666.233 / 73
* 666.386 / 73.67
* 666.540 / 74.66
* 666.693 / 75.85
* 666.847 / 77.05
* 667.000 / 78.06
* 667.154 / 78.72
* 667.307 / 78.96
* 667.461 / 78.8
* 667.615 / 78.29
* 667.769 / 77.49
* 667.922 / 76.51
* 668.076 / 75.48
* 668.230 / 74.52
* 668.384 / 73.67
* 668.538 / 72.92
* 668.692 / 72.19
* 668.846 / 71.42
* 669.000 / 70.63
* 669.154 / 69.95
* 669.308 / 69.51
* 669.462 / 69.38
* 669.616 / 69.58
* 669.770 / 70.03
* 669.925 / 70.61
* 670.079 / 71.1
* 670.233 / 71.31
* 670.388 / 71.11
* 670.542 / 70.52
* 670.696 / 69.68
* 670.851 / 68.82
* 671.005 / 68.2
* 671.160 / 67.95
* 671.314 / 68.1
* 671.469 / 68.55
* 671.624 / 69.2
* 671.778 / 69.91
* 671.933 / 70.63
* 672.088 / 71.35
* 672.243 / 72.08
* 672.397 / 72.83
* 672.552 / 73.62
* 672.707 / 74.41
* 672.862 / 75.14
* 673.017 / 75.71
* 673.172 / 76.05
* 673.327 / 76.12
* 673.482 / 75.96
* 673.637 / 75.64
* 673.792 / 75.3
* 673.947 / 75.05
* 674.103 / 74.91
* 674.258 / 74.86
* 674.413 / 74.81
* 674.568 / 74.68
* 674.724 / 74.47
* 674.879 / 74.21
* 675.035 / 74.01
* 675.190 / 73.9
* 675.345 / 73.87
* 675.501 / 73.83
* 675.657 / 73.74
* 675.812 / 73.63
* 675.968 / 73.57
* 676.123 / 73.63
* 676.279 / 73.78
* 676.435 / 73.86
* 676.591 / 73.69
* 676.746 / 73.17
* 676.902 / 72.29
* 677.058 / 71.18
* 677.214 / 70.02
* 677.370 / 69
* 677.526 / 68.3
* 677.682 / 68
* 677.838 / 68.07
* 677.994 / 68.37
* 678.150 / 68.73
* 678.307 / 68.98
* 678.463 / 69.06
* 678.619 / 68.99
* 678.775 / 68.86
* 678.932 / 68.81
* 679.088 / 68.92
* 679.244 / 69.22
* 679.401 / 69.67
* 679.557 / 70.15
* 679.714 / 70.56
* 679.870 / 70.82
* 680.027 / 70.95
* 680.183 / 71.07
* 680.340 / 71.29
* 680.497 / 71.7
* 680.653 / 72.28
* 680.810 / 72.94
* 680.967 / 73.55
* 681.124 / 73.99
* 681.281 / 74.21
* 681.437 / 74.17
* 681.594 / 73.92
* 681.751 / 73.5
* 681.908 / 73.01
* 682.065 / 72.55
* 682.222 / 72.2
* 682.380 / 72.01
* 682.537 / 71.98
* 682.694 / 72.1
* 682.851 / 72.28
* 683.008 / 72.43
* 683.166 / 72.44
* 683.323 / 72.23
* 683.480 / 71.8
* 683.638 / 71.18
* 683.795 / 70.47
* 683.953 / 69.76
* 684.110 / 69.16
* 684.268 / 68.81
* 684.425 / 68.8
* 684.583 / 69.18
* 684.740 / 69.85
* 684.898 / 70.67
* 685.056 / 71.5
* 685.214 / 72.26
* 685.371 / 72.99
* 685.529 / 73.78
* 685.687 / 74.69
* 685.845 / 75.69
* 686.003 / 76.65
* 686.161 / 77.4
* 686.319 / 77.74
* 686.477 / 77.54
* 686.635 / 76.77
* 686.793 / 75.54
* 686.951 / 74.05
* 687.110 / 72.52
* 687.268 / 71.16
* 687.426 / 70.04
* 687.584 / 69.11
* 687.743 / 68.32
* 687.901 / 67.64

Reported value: 3.73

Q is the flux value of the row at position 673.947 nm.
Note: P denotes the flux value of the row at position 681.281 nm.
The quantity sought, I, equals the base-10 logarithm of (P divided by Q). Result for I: -0.005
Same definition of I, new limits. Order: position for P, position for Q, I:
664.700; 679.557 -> 0.039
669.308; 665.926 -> -0.019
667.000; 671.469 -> 0.056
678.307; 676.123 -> -0.028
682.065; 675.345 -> -0.008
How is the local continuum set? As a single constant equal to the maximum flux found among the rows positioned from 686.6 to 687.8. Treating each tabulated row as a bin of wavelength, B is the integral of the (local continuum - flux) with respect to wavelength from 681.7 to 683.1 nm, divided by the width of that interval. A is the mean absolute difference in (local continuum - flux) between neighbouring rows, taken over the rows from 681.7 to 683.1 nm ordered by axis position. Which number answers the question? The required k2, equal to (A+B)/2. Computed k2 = 2.3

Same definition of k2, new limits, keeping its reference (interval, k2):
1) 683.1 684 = 3.0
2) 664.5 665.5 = 0.6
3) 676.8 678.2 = 4.0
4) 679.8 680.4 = 2.9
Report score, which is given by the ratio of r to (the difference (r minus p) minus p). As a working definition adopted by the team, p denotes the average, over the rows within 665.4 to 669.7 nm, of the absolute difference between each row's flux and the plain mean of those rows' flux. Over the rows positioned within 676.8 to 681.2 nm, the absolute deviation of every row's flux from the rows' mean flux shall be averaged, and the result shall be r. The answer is -0.41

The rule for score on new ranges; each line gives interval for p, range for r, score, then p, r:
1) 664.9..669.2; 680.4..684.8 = -0.44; 2.11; 1.3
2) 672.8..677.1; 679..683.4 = -1.70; 0.89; 1.1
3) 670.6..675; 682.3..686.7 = -0.71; 2.59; 2.1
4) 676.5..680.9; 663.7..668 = -1.46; 1.41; 1.7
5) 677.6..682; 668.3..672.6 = -0.55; 1.82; 1.3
